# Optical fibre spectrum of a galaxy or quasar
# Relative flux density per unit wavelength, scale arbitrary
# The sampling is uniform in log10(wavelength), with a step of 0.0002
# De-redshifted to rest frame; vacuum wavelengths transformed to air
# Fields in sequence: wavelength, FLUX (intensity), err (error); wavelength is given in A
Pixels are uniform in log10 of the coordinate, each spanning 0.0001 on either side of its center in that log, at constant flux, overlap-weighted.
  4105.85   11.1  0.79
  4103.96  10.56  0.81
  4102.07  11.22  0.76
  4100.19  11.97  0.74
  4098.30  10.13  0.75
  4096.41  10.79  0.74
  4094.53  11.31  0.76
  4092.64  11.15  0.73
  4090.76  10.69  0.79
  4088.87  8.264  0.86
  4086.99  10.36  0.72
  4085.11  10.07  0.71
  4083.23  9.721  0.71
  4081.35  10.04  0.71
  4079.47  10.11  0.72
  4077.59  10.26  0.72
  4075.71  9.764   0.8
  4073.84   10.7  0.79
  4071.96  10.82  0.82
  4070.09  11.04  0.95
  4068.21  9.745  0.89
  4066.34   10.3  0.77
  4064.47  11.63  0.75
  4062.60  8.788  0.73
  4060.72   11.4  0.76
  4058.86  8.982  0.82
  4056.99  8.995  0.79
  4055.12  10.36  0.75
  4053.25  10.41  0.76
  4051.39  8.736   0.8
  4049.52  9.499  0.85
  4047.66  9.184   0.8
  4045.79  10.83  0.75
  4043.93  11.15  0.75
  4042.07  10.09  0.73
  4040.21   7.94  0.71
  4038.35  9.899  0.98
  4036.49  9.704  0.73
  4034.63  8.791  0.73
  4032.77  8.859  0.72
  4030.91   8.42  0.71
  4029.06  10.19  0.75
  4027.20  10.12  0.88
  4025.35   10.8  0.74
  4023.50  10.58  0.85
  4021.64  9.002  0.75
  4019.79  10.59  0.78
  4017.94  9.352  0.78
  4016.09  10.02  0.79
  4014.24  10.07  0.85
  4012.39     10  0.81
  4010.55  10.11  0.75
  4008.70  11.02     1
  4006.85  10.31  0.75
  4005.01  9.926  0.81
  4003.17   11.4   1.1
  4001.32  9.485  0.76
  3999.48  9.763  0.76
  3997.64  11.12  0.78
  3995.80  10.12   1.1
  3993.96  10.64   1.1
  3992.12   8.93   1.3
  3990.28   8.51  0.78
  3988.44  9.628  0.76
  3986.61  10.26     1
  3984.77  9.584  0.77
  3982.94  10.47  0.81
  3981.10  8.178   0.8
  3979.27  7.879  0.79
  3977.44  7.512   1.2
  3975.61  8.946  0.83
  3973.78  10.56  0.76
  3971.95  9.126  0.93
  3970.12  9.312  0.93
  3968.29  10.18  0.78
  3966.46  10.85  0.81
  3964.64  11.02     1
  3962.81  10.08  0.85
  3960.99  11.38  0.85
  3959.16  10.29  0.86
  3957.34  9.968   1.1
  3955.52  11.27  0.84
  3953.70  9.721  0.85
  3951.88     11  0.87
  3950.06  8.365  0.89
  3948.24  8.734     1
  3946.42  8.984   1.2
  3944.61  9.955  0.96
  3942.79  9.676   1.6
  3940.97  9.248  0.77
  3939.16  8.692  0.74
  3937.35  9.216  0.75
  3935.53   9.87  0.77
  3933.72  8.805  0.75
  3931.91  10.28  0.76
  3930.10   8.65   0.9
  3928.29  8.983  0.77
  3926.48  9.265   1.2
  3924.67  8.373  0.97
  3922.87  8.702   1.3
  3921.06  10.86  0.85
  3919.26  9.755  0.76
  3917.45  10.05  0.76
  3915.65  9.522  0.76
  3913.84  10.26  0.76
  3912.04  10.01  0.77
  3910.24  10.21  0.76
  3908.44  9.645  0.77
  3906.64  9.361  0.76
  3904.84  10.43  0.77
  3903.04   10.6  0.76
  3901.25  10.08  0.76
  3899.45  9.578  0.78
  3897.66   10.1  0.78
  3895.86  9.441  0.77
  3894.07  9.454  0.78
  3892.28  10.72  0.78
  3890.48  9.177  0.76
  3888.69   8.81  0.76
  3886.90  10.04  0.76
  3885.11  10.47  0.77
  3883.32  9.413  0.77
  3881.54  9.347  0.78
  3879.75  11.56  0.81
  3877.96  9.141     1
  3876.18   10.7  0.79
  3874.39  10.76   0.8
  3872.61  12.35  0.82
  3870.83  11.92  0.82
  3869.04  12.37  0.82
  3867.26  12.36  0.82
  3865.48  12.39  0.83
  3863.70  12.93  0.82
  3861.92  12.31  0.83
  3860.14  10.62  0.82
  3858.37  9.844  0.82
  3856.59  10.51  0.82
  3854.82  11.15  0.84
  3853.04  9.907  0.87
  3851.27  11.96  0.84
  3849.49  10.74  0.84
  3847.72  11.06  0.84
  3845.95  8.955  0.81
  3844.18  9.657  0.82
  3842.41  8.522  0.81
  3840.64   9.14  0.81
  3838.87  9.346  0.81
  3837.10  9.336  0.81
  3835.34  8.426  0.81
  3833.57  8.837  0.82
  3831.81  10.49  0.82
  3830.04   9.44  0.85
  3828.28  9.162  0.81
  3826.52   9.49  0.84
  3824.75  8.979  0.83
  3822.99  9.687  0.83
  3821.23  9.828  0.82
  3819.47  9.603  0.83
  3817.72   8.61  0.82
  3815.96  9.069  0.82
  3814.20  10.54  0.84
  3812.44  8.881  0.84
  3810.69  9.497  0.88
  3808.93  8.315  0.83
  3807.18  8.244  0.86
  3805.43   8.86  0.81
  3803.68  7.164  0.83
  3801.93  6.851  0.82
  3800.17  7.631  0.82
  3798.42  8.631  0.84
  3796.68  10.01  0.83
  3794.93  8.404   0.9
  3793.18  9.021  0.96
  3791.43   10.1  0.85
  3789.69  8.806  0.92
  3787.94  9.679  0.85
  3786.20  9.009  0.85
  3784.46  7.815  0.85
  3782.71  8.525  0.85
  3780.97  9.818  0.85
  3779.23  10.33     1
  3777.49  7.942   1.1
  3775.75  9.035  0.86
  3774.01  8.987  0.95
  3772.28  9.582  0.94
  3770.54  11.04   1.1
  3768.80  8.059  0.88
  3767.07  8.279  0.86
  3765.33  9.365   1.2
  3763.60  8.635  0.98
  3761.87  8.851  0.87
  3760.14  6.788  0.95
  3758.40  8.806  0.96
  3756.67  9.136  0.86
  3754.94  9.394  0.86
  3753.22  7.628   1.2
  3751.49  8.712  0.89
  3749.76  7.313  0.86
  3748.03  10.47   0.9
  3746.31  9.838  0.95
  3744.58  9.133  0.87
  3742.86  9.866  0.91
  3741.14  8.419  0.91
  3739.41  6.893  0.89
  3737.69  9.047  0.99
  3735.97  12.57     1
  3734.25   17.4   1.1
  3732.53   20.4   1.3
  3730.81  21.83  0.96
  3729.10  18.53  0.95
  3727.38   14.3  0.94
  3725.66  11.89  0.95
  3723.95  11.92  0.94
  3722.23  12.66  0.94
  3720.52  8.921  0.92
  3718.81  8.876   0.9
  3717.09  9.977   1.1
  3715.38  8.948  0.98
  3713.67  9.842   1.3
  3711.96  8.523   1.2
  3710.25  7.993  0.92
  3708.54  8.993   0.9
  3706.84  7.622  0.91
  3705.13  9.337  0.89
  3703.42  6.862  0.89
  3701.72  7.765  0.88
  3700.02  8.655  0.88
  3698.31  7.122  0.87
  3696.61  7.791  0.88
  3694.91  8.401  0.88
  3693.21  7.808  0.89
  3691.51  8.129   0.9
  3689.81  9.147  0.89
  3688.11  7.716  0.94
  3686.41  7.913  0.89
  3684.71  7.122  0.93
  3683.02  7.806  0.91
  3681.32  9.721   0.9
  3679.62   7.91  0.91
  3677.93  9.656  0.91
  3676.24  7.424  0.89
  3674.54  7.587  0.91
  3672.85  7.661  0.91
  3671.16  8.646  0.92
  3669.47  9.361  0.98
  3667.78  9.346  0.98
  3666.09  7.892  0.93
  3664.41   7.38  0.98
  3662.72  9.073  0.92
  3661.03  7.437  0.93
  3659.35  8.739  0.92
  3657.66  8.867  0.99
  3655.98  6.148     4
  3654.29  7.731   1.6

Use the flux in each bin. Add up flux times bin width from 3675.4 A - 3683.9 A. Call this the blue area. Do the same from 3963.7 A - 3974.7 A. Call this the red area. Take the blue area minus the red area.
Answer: -40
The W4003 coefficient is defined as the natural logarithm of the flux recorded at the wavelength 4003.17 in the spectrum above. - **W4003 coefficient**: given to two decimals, 2.43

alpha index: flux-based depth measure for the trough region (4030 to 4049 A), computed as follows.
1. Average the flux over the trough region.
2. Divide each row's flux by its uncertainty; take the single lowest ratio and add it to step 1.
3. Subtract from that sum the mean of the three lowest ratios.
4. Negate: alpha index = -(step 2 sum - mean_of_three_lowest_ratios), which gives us -8.7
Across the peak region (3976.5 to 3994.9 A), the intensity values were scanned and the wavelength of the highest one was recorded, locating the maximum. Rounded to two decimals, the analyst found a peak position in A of 3993.96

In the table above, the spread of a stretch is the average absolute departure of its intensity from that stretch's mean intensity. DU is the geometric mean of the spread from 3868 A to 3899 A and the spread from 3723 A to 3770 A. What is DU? 1.7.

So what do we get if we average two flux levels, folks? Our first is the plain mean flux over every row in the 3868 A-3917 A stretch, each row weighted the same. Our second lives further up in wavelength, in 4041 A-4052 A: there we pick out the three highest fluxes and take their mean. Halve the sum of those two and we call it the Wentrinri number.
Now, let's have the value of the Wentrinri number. 10.4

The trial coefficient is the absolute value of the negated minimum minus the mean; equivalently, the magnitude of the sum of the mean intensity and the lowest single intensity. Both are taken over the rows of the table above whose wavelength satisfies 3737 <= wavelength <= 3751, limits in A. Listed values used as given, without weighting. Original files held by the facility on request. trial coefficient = 15.8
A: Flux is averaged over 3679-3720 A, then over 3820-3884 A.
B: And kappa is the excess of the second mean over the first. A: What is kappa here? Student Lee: 2.0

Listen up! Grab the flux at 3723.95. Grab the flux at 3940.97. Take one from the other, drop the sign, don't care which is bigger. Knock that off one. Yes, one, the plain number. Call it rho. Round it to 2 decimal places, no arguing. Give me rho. -1.67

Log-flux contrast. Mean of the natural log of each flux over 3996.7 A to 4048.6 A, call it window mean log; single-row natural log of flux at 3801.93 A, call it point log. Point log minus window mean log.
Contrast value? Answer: -0.4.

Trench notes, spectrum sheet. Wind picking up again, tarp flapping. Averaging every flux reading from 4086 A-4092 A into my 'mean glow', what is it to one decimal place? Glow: 9.8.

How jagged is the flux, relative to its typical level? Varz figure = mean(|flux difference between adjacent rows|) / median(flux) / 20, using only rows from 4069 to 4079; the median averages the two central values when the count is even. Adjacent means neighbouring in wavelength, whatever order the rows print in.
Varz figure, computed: 0.0021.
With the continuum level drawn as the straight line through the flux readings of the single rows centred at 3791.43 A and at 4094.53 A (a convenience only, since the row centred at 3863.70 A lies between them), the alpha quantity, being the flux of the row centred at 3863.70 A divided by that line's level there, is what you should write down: 1.24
